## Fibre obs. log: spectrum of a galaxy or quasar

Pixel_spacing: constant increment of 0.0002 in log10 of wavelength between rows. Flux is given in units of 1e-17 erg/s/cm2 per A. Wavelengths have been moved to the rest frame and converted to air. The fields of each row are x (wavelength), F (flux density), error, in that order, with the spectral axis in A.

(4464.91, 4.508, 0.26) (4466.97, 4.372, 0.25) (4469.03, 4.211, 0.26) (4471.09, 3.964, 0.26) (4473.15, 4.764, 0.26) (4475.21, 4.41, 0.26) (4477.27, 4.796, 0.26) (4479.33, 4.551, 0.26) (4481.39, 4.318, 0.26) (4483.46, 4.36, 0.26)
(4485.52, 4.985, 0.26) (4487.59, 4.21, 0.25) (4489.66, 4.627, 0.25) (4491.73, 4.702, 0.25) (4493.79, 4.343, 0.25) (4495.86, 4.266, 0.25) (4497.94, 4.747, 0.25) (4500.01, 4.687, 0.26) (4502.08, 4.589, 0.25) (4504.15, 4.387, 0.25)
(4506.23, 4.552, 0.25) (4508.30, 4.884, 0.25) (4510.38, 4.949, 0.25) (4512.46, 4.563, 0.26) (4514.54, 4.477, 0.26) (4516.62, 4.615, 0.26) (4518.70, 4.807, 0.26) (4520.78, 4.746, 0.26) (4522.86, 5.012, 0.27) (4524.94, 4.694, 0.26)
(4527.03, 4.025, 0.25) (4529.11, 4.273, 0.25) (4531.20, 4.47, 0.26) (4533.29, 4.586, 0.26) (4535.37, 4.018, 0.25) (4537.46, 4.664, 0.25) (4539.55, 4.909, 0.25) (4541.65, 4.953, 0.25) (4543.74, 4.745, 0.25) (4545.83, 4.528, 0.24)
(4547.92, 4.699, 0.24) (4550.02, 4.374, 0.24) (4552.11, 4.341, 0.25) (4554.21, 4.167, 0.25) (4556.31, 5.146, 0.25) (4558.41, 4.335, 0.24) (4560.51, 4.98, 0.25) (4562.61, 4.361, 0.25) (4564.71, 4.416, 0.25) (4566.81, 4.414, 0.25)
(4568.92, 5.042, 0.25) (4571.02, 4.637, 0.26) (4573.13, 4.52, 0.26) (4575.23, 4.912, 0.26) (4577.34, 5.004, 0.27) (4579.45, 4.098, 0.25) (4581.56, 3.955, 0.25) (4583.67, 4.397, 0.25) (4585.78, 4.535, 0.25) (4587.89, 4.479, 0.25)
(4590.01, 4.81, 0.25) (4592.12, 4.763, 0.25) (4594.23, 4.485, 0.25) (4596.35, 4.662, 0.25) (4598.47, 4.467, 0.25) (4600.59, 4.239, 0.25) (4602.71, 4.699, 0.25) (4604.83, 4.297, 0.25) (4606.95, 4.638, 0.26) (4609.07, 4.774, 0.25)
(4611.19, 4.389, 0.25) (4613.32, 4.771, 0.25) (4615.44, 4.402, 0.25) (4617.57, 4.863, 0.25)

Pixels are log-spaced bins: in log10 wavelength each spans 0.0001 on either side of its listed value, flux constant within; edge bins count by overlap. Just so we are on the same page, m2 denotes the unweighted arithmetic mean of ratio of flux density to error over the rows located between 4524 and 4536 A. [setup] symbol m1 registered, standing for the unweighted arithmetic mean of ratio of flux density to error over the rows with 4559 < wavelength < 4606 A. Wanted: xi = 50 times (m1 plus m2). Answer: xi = 1754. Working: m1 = 18.0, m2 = 17.0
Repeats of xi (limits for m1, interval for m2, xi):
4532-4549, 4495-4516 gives 1844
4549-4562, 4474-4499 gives 1811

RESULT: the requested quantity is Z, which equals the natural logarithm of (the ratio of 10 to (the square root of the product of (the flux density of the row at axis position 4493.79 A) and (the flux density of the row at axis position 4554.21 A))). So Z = 0.85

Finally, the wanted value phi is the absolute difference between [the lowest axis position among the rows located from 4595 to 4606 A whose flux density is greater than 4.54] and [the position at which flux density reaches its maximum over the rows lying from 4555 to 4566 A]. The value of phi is 40.0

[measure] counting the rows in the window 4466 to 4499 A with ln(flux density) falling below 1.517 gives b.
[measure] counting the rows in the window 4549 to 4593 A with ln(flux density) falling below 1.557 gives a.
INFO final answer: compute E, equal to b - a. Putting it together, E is -4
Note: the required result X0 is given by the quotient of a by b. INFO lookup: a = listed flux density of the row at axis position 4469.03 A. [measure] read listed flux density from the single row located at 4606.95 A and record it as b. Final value 0.91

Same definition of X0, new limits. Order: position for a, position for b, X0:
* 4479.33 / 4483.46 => 1.04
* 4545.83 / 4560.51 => 0.91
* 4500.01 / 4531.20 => 1.05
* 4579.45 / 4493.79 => 0.94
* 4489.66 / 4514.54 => 1.03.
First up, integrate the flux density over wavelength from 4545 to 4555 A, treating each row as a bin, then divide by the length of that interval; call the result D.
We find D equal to 4.43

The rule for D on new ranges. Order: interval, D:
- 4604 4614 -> 4.57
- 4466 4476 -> 4.34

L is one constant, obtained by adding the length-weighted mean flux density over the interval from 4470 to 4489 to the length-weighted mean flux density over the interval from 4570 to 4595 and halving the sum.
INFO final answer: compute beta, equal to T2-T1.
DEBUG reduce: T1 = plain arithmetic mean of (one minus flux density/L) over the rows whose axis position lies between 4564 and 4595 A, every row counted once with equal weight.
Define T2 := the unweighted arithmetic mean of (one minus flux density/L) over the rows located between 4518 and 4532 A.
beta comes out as -0.002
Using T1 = -0.010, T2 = -0.013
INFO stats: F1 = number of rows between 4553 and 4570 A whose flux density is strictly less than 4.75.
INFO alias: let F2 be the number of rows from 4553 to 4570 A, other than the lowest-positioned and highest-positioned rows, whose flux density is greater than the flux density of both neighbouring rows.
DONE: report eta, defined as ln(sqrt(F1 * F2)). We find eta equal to 1.35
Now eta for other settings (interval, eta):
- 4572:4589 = 1.24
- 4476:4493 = 0.90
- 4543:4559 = 1.32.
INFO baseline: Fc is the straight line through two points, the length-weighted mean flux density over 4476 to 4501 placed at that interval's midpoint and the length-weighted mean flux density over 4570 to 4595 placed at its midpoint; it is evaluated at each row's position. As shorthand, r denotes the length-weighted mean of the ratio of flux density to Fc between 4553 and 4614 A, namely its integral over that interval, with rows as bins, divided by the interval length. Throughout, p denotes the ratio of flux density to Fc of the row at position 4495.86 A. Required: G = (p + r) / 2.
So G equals 0.97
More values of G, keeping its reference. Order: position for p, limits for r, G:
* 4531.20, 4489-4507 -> 0.99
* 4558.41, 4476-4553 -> 0.98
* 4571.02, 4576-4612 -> 1.01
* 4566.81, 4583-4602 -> 0.98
